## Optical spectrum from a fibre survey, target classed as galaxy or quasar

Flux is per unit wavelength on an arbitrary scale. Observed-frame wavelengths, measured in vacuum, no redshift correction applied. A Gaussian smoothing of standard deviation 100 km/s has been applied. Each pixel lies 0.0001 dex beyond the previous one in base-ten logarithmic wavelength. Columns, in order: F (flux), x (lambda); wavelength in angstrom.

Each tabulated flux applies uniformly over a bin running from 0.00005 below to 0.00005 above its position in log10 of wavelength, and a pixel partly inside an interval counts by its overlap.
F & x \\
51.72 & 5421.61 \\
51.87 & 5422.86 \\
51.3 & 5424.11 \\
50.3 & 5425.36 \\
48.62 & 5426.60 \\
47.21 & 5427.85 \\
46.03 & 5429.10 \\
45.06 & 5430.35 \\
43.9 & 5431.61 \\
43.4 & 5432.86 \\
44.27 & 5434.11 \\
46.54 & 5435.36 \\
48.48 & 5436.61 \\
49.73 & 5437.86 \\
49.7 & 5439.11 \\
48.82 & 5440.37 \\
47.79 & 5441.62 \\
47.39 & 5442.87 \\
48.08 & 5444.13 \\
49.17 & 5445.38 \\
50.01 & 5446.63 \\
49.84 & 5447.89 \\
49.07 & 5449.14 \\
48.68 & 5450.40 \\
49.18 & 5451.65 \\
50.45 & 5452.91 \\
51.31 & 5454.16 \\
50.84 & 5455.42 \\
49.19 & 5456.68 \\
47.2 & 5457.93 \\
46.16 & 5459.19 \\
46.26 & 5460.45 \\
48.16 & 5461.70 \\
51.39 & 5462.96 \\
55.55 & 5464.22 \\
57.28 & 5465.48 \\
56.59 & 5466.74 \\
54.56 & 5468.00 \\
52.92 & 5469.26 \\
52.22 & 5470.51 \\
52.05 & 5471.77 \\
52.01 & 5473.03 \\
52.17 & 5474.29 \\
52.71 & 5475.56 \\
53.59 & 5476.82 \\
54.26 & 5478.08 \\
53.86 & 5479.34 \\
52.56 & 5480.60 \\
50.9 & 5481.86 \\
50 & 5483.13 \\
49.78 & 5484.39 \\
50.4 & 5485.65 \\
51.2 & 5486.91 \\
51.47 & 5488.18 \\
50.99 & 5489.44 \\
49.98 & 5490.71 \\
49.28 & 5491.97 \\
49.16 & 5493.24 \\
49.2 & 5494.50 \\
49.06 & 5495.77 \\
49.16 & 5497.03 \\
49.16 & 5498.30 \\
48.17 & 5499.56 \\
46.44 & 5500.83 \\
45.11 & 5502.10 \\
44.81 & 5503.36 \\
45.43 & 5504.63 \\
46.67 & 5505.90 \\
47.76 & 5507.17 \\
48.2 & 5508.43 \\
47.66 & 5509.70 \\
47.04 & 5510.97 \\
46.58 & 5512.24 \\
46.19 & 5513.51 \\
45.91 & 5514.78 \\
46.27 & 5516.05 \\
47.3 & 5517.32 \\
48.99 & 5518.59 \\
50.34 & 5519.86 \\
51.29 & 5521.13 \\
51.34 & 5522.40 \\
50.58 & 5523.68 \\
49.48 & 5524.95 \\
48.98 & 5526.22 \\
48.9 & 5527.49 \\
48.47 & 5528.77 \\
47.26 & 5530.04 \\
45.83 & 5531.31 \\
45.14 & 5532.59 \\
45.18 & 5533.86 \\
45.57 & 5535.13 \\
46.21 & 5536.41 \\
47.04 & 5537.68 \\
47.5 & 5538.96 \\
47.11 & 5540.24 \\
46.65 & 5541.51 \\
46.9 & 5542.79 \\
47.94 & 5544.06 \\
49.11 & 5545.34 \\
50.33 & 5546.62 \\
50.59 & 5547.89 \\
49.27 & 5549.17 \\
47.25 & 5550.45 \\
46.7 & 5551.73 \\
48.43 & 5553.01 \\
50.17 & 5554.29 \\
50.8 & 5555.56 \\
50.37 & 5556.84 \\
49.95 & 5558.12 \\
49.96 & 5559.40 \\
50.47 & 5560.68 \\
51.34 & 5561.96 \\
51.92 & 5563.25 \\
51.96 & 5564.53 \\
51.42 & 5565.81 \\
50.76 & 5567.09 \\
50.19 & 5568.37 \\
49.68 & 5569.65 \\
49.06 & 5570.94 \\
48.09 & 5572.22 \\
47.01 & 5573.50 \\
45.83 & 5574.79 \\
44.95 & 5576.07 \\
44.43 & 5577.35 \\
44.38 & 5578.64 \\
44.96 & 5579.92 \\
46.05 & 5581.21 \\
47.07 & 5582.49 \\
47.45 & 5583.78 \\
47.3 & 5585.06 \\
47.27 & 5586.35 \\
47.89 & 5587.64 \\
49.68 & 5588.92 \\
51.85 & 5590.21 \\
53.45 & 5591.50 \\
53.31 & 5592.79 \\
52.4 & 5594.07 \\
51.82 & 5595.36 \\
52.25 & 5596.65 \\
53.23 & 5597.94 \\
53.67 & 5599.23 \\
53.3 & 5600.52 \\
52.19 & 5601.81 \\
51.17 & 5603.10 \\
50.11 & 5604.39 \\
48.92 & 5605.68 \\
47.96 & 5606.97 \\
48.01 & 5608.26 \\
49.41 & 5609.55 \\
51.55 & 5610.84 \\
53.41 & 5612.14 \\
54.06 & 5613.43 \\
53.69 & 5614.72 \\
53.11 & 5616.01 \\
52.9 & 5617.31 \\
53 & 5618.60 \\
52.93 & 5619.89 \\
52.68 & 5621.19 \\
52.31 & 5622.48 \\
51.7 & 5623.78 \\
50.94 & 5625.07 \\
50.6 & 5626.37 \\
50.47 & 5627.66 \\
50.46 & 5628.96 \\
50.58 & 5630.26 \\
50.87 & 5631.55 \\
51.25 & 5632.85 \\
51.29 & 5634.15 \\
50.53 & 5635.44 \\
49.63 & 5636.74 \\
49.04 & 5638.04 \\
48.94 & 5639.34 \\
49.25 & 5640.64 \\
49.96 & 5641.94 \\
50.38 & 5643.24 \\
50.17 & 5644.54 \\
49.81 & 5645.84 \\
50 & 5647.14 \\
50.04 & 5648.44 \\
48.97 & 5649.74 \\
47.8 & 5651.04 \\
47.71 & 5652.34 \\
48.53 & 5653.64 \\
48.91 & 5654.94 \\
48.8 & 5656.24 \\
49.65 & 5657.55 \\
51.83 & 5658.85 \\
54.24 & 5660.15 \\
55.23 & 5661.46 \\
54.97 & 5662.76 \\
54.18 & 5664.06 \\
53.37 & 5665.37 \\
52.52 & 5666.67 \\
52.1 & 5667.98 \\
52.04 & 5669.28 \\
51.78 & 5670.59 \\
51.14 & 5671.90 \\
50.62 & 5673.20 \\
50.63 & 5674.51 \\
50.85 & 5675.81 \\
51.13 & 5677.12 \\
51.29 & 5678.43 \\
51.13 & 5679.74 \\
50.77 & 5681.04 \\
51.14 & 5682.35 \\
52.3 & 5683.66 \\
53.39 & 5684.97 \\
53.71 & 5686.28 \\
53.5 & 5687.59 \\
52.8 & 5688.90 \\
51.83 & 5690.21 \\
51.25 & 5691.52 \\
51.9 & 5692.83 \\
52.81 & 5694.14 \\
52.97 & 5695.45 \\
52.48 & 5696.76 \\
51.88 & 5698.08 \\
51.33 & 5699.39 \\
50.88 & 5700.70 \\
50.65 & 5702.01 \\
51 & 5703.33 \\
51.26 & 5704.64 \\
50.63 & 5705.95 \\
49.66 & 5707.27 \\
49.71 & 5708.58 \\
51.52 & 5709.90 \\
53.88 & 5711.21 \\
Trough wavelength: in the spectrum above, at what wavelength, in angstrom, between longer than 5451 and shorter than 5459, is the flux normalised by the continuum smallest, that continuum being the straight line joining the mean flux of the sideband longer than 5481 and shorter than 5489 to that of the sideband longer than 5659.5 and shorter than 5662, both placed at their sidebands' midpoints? 5457.93 angstrom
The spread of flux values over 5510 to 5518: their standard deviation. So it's 0.5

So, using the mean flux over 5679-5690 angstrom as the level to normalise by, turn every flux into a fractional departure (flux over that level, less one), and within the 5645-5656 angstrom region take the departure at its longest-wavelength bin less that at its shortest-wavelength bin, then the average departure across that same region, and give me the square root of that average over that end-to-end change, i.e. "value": 1.9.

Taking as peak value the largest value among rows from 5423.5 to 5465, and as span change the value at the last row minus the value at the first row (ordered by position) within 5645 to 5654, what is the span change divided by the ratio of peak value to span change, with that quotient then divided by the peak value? 0.001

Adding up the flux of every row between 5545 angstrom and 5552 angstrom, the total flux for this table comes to 293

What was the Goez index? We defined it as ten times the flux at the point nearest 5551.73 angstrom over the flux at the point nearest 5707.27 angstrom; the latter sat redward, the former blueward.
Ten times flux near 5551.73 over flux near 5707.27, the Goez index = 9.4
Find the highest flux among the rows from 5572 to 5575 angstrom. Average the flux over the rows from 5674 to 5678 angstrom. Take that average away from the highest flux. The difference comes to -2.8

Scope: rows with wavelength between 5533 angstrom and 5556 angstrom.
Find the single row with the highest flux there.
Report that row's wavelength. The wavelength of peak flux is 5555.56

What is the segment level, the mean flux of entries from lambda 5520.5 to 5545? 48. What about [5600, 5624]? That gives 52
